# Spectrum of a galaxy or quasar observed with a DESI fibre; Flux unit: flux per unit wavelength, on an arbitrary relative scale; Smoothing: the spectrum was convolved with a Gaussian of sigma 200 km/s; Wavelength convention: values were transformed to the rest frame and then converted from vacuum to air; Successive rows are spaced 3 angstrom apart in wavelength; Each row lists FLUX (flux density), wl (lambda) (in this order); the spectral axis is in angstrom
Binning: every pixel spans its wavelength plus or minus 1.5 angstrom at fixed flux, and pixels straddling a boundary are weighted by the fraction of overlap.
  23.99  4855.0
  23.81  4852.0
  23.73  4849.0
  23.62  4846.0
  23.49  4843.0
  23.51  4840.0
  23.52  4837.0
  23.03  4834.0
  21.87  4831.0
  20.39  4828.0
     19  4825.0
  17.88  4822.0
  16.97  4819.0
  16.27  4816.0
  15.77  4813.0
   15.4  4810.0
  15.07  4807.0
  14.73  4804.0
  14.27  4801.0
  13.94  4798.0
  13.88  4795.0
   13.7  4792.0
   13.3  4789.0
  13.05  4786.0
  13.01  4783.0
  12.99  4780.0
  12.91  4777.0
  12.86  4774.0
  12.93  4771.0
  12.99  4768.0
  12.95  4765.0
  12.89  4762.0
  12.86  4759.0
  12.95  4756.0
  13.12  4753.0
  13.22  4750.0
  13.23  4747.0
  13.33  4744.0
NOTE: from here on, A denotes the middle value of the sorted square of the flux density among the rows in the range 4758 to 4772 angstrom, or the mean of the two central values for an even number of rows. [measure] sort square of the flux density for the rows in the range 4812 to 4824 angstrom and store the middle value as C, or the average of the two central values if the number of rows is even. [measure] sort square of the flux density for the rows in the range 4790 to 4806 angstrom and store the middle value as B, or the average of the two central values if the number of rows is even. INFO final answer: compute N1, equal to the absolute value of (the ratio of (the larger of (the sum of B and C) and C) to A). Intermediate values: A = 167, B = 194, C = 276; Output 2.82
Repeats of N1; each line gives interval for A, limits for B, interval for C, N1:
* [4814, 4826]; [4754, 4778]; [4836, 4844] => 2.37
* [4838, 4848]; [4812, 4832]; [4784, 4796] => 0.91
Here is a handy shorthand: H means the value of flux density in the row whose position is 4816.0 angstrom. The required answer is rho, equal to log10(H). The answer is 1.21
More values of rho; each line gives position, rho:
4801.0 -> 1.15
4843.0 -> 1.37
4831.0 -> 1.34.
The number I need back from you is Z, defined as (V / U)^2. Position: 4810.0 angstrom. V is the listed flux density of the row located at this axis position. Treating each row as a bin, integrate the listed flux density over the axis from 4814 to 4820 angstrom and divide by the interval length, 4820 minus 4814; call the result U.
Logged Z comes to 0.9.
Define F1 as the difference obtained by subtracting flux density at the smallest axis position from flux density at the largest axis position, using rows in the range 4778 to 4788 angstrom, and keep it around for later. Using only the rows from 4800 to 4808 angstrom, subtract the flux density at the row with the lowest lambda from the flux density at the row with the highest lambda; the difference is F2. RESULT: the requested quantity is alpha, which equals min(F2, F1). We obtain 0.06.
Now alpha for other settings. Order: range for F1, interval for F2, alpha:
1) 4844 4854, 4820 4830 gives 0.19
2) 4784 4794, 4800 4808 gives 0.65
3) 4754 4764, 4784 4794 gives -0.06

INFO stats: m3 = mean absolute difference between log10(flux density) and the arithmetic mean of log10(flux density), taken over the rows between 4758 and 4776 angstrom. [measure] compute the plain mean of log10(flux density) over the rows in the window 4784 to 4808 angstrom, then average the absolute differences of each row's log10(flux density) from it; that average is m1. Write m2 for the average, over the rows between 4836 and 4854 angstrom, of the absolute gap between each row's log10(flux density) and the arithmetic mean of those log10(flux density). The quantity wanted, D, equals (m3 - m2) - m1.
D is -0.017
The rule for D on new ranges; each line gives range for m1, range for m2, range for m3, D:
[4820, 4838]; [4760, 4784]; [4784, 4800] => -0.030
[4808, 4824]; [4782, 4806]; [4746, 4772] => -0.031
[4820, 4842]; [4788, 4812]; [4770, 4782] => -0.056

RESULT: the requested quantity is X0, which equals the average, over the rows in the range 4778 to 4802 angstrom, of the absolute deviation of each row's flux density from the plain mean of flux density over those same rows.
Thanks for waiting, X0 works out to 0.43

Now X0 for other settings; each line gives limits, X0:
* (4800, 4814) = 0.44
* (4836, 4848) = 0.04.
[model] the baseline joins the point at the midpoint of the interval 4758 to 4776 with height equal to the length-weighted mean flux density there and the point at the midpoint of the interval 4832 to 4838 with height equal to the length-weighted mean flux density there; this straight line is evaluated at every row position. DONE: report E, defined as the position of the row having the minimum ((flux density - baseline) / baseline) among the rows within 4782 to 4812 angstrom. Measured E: 4801.0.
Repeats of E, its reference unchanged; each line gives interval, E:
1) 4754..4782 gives 4780.0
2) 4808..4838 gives 4810.0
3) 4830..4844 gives 4843.0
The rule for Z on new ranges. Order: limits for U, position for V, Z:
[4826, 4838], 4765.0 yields 0.3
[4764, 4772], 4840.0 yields 3.3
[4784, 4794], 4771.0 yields 0.9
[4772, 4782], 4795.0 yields 1.2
